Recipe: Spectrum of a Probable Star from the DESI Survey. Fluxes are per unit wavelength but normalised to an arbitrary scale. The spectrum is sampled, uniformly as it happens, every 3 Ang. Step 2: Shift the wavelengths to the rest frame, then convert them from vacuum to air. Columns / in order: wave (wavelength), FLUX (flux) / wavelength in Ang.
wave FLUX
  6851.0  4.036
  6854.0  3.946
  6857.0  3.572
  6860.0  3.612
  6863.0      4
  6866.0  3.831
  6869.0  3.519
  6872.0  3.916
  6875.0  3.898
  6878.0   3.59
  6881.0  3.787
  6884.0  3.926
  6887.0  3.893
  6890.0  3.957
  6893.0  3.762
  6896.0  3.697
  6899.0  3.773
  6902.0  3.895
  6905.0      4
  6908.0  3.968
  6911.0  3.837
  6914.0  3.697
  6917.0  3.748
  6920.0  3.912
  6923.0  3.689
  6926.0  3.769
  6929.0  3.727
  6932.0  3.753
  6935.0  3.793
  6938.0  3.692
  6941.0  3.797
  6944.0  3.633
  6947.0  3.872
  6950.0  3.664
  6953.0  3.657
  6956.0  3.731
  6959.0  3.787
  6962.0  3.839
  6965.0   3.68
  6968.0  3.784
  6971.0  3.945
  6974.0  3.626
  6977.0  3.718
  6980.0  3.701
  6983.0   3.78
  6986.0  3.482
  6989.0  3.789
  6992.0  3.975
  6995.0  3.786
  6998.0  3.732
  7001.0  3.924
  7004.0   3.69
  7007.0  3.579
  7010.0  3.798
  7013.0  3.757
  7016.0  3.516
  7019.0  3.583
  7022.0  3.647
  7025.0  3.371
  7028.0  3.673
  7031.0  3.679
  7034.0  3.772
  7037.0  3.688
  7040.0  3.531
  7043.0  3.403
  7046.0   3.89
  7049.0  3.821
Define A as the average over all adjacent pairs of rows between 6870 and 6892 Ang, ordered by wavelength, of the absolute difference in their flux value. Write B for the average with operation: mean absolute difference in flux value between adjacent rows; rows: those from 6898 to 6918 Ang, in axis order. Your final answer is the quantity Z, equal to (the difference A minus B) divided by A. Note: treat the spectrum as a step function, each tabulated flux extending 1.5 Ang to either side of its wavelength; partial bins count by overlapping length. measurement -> 0.23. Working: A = 0.13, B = 0.10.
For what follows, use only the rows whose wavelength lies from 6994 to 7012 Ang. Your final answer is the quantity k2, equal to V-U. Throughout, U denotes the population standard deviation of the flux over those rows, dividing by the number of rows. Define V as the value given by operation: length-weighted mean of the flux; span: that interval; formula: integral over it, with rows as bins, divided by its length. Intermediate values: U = 0.106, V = 3.75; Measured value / 3.65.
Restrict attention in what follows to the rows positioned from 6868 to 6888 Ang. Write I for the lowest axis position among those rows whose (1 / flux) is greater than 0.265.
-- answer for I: 6869.0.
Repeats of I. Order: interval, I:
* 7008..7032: 7013.0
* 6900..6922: 6914.0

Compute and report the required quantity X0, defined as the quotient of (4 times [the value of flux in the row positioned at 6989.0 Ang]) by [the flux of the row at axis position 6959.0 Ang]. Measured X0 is 4.00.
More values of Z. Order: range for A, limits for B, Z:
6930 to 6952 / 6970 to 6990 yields -0.30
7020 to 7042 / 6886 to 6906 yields 0.32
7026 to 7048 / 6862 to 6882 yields -0.47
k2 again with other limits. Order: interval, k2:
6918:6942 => 3.70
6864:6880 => 3.60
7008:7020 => 3.55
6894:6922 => 3.72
